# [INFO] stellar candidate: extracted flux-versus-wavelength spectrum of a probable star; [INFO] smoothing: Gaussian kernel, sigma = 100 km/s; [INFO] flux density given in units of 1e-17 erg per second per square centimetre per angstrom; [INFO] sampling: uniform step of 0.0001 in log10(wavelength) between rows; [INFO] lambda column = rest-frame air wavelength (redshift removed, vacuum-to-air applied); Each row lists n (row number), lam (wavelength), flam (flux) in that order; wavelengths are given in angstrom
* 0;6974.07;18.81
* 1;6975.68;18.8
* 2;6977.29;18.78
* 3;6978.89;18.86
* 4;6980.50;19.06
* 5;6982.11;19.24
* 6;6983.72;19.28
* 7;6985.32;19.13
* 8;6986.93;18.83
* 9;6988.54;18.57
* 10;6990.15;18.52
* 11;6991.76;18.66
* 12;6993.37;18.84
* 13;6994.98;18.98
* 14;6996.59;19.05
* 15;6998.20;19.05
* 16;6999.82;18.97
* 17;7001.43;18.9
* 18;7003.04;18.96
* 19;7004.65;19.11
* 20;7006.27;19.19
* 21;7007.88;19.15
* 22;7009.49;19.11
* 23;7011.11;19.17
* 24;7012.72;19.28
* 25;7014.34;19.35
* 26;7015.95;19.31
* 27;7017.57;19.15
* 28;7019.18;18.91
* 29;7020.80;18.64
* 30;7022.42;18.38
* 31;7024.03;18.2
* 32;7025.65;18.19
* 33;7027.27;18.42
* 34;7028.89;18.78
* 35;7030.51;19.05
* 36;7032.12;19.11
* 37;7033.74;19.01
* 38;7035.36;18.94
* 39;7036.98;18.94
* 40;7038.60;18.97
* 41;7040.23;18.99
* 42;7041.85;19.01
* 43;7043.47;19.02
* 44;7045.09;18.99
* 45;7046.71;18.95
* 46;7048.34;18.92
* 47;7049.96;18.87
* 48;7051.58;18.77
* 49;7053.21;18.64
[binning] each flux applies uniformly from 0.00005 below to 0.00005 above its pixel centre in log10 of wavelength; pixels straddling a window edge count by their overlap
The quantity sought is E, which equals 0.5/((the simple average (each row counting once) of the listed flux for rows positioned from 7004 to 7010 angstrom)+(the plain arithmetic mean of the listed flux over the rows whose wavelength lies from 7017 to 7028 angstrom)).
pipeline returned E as 0.0133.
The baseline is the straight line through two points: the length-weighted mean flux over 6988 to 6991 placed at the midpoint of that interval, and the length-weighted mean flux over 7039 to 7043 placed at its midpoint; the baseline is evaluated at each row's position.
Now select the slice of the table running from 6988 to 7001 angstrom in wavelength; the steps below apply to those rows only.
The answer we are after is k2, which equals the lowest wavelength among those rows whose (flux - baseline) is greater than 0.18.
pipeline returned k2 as 6993.37 angstrom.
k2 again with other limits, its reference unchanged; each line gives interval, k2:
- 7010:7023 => 7011.11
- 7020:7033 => 7032.12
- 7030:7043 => 7032.12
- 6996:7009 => 6996.59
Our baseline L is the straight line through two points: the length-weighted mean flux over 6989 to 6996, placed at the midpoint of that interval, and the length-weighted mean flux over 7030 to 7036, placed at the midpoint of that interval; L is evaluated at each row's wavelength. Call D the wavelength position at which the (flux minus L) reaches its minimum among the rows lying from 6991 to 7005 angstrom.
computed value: 6991.76 angstrom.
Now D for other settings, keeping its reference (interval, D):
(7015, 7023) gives 7022.42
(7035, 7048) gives 7046.71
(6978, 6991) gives 6990.15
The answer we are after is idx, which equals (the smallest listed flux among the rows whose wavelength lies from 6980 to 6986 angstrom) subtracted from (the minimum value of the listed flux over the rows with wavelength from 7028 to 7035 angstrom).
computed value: -0.28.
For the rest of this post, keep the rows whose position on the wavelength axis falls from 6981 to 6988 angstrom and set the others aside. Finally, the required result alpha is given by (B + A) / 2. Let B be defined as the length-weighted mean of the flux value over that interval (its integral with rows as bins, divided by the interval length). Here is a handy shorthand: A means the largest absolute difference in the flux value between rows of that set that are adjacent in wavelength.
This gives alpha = 9.70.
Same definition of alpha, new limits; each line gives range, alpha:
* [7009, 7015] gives 9.66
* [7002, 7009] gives 9.63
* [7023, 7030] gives 9.39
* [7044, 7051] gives 9.50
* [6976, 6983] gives 9.58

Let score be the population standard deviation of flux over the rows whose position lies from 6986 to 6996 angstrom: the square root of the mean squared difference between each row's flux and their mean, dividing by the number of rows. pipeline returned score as 0.16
